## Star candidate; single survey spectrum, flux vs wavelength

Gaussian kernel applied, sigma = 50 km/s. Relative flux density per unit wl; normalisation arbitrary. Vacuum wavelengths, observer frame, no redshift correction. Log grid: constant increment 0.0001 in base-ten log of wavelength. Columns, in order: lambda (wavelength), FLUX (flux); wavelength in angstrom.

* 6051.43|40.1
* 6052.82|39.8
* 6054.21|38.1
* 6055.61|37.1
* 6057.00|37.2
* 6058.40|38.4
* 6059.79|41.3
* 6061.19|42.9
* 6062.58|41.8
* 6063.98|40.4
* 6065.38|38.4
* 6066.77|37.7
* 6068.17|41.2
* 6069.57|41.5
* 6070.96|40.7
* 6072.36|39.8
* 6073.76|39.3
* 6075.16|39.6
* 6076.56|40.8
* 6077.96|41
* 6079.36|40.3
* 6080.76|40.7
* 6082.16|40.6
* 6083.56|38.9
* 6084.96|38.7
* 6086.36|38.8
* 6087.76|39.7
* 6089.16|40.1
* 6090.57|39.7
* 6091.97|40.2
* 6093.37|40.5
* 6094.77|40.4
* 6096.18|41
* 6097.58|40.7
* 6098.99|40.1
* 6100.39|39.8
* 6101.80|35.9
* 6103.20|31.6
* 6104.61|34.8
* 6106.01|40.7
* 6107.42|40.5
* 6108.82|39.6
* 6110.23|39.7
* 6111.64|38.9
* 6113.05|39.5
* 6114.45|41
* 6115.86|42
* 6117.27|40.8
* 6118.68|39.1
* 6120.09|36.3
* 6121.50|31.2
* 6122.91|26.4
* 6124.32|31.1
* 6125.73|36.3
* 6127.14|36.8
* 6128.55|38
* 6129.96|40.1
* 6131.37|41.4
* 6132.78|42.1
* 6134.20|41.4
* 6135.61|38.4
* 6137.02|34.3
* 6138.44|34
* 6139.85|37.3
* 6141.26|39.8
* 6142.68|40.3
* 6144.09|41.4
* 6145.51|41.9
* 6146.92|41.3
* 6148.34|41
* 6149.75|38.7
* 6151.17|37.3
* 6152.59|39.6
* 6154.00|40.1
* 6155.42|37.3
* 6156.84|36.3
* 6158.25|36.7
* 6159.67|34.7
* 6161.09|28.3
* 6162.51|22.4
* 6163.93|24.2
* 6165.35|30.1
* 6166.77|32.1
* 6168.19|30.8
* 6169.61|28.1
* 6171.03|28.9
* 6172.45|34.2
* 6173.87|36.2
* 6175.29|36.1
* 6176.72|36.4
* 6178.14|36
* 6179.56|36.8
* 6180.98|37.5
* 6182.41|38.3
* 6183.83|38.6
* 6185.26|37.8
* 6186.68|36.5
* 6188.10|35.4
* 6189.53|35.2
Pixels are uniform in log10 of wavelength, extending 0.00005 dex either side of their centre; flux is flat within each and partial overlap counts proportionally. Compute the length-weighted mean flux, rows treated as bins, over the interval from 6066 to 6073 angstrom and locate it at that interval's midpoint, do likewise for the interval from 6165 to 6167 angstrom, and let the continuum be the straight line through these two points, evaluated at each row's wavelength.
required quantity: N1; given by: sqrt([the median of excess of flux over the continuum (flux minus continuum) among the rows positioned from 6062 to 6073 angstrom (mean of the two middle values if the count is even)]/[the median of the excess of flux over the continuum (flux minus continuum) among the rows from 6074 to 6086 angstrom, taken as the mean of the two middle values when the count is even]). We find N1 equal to 0.5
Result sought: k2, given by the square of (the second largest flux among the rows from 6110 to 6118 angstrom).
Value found 1681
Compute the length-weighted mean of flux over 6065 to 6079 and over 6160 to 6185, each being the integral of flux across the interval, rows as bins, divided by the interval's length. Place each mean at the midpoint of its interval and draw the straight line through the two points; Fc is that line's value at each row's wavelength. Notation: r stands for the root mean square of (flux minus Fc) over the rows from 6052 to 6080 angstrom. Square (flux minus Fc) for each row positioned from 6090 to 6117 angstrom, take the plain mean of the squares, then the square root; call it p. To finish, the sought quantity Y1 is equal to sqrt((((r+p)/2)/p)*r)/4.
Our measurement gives 0.32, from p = 2.9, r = 2.0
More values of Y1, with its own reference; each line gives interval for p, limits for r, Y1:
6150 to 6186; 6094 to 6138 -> 0.47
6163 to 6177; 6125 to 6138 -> 0.49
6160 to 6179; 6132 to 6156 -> 0.56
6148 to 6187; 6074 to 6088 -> 0.18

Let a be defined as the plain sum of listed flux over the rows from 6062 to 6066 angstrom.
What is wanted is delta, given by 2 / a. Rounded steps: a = 121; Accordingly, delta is 0.0166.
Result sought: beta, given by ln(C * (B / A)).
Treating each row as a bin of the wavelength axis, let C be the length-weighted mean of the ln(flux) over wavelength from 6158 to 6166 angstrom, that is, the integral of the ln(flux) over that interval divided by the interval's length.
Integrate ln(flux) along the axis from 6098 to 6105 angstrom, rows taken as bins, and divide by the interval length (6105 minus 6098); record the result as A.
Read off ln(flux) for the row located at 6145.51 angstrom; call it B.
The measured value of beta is 1.25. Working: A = 3.595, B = 3.74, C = 3.35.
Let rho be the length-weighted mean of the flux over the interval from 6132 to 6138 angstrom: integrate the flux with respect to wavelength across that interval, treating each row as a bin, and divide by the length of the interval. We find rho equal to 38.8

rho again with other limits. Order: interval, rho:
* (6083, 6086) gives 38.8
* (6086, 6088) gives 39.3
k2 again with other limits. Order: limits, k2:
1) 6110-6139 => 1764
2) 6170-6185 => 1467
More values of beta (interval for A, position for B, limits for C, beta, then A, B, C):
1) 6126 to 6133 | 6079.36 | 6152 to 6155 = 1.31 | 3.673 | 3.70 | 3.68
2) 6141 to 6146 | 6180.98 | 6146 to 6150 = 1.29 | 3.706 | 3.62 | 3.71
